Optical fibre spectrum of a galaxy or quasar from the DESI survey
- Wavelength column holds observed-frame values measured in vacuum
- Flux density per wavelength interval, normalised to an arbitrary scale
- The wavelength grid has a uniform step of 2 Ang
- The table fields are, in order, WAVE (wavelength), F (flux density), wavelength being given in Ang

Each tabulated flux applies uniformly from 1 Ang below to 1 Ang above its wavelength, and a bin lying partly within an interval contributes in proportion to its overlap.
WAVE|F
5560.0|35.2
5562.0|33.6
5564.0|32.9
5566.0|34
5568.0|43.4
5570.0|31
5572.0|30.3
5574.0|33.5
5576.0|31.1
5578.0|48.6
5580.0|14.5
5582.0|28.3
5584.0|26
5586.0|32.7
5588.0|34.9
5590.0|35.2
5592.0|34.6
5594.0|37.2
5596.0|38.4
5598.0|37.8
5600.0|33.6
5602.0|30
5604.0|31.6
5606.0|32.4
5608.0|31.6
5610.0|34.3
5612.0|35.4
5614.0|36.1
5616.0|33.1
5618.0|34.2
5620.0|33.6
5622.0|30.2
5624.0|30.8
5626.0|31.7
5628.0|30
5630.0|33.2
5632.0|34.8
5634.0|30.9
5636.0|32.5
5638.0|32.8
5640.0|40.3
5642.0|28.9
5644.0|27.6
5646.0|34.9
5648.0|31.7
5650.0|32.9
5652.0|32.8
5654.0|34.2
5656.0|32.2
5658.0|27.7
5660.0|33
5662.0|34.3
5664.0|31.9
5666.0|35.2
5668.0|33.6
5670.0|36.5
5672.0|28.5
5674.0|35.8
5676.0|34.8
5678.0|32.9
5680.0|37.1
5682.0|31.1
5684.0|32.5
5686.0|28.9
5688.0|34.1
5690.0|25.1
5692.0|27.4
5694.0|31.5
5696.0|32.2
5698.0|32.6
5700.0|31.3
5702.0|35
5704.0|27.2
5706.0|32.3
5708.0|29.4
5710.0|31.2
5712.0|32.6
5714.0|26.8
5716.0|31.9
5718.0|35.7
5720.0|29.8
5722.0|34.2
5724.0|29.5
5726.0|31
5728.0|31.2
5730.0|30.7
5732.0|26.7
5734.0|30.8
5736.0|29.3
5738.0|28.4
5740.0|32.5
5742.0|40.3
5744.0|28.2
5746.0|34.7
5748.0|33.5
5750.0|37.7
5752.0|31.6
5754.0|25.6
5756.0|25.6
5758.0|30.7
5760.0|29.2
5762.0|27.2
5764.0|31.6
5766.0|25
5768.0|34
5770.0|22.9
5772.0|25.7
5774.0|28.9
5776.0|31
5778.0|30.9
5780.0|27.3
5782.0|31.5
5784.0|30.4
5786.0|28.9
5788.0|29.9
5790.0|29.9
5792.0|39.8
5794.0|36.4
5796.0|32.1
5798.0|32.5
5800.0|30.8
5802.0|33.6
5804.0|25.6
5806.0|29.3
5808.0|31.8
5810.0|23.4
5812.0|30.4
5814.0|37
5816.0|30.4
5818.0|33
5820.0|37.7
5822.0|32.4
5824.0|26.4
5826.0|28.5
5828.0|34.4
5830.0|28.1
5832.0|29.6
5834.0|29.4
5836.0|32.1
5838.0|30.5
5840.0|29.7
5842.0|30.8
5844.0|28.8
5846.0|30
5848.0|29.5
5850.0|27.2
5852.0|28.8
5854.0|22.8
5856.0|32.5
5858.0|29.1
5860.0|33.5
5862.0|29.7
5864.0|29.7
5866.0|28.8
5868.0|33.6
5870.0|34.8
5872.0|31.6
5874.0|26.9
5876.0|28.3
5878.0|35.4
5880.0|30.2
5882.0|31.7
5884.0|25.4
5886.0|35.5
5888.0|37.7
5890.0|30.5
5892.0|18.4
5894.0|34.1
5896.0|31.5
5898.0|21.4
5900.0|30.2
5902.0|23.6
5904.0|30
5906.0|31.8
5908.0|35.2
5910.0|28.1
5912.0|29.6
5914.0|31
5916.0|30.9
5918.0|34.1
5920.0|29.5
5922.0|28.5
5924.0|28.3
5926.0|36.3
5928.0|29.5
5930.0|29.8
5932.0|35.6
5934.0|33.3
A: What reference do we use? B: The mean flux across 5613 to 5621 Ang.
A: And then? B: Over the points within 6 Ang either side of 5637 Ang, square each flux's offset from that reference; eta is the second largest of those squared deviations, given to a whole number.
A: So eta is 29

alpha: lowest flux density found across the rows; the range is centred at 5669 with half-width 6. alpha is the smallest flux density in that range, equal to 28.5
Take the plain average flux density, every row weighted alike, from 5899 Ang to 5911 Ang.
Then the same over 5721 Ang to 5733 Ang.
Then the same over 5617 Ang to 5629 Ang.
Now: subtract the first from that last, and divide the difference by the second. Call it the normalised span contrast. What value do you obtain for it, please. 0.063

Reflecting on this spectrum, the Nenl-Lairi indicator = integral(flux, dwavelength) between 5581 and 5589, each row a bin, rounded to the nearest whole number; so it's 244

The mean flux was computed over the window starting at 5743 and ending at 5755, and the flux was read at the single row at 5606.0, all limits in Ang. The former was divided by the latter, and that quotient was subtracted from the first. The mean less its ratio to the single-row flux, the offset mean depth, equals 30.9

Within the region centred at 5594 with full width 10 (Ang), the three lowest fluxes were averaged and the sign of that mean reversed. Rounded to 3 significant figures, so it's -35.7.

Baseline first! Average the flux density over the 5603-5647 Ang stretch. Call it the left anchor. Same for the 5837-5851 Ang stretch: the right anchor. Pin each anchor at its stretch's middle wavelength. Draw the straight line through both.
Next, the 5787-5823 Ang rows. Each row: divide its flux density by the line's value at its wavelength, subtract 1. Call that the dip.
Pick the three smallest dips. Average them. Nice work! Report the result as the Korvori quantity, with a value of -0.13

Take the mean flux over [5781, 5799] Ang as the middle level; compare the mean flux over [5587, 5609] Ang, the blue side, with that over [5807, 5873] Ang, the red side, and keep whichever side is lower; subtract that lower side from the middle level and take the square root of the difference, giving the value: 1.38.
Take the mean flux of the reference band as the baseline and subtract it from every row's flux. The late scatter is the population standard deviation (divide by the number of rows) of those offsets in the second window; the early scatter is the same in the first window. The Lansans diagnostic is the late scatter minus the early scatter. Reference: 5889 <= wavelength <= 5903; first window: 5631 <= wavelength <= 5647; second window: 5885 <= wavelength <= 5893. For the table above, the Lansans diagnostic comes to 3.8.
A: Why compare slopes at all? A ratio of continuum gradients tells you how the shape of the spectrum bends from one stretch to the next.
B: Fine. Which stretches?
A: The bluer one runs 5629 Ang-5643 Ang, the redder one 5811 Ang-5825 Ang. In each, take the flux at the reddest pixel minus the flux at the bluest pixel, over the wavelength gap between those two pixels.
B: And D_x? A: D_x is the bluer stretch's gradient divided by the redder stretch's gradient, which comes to 1.1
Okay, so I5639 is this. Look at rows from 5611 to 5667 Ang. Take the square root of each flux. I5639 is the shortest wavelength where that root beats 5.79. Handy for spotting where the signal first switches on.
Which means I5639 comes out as 5612.0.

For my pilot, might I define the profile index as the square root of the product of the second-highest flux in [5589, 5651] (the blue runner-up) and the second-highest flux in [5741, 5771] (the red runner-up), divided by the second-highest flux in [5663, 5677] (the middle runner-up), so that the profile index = 1.06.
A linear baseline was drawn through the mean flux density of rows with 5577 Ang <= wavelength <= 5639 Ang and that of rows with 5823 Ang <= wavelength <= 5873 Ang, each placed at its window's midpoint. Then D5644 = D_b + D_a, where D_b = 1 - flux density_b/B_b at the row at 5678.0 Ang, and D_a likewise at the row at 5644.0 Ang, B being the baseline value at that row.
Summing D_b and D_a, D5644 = 0.125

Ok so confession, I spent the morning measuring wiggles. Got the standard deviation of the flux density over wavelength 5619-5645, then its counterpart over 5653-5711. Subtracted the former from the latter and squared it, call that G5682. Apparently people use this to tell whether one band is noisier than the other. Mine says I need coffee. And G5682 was 0.0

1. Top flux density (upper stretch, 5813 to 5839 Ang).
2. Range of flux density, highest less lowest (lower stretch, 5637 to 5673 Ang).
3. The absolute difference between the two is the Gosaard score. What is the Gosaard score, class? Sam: 25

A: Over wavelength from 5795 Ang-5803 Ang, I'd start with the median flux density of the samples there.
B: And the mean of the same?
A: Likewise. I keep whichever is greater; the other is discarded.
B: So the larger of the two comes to 32.3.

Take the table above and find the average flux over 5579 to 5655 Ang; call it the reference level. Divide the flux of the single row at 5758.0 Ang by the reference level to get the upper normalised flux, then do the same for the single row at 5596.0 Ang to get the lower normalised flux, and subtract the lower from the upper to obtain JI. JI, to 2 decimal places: -0.24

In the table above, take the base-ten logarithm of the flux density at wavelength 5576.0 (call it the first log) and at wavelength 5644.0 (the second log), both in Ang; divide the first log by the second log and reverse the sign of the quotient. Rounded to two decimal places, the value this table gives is -1.04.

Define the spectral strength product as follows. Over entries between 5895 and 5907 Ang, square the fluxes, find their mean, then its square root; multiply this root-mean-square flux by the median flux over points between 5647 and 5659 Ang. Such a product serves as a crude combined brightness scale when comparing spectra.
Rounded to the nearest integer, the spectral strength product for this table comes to 922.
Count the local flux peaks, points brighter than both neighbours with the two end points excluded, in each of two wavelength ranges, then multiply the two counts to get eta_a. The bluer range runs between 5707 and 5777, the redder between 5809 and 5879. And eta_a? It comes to 121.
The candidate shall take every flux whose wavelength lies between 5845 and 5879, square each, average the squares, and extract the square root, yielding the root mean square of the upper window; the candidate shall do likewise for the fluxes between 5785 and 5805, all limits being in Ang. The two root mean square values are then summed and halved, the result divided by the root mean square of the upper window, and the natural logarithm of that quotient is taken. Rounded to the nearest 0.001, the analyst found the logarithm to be 0.031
